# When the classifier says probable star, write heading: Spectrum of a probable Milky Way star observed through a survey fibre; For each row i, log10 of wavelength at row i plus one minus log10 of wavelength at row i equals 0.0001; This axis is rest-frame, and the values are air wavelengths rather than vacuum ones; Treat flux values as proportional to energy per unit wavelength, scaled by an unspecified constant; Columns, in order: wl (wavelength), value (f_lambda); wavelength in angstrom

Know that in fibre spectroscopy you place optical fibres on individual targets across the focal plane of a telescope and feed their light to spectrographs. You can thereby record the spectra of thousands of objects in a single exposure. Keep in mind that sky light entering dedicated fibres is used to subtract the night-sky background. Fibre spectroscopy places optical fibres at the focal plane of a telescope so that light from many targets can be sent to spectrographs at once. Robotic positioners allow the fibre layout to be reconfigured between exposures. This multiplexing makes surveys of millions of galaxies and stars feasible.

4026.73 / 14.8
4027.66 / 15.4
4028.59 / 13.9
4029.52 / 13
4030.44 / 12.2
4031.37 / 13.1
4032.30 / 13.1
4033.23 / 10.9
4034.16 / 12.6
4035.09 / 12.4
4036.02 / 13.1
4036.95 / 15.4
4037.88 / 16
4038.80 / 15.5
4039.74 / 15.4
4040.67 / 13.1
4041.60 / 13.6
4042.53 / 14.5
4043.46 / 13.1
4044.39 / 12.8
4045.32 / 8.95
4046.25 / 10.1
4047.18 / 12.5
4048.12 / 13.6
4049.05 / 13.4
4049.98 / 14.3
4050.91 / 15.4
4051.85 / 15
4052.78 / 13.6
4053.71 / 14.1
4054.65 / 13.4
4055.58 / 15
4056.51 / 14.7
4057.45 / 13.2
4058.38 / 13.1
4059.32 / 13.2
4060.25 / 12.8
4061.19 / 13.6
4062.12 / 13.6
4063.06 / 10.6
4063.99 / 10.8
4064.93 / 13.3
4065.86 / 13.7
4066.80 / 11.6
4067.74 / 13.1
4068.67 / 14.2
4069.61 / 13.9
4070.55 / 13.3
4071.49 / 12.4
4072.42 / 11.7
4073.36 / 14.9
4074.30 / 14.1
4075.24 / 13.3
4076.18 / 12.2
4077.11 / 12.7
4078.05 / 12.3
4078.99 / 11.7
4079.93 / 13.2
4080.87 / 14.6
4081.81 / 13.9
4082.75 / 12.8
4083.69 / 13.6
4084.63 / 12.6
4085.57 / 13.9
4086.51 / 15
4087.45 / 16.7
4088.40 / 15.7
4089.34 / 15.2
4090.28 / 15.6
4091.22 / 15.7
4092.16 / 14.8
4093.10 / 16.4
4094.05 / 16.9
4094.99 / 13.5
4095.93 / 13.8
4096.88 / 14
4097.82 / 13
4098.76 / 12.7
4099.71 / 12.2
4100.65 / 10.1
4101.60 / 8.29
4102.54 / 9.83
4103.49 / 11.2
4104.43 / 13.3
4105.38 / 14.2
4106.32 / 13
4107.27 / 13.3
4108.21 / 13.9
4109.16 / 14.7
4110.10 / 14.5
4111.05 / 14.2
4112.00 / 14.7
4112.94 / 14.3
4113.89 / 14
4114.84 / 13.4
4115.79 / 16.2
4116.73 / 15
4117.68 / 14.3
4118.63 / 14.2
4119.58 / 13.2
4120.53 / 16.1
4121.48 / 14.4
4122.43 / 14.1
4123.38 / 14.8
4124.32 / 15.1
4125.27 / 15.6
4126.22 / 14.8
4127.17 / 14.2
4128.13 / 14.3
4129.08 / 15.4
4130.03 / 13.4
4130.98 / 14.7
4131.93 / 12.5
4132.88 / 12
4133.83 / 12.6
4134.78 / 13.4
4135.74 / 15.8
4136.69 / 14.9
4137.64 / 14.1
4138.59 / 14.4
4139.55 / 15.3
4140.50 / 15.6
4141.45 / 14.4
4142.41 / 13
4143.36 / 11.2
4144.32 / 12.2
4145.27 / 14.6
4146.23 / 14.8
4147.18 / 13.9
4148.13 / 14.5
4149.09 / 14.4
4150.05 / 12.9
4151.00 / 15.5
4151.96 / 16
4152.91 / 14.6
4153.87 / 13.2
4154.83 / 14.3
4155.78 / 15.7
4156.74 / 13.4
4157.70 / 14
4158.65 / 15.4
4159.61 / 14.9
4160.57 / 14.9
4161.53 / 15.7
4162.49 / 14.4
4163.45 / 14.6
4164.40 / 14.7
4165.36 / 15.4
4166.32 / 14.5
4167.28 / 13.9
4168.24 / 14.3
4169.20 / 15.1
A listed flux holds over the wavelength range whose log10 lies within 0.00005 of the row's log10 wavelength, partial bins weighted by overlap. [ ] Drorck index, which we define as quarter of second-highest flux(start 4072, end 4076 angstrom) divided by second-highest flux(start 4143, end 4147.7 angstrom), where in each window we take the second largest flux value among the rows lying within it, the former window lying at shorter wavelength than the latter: 0.241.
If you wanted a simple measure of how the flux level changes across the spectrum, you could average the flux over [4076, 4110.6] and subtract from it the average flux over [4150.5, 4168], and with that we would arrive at -1.2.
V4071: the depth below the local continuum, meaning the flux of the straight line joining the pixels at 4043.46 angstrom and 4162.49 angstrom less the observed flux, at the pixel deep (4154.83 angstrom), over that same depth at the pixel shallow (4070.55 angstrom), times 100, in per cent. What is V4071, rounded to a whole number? 17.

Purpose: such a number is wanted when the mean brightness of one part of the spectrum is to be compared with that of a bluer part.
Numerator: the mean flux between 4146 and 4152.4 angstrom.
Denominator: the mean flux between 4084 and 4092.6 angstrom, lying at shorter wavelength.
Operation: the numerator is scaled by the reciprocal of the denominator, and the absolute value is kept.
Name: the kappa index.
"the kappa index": 0.97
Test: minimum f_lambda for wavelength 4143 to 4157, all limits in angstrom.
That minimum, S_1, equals 11.2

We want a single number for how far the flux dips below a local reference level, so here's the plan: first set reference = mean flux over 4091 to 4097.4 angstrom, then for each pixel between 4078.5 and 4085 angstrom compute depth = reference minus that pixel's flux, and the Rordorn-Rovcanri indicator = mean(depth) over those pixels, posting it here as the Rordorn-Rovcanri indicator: 1.8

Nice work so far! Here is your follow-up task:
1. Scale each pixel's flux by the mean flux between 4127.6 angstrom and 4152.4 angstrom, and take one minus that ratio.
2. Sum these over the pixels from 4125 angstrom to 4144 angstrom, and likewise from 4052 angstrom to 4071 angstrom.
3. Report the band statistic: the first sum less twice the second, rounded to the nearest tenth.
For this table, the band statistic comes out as -2.4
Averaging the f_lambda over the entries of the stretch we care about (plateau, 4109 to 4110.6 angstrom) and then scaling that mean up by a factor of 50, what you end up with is 730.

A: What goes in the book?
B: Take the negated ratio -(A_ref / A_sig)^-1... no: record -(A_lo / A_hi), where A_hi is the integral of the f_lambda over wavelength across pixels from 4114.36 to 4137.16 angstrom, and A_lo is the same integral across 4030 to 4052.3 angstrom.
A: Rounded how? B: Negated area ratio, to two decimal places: -0.91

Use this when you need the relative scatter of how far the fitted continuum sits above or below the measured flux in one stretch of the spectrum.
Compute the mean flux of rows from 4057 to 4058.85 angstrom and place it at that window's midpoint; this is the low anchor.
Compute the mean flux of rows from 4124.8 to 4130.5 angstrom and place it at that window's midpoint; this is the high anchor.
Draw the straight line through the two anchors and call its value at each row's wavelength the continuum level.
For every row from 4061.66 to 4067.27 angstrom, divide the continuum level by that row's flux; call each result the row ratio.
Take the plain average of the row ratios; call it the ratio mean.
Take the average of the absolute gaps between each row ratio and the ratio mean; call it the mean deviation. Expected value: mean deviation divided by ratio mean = 0.104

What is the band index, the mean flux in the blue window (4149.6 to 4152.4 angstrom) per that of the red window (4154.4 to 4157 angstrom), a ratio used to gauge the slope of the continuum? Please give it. 1.02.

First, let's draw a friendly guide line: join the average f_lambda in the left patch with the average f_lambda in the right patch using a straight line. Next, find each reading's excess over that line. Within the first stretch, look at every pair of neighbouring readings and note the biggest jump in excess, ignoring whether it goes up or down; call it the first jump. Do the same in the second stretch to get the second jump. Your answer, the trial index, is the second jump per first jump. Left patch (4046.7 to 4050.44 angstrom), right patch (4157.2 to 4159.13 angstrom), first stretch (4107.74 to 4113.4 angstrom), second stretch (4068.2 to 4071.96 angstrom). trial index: 1.15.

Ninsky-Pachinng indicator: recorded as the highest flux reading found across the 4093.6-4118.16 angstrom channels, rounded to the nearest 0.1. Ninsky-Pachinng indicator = 16.9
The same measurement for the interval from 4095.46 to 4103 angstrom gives 14.0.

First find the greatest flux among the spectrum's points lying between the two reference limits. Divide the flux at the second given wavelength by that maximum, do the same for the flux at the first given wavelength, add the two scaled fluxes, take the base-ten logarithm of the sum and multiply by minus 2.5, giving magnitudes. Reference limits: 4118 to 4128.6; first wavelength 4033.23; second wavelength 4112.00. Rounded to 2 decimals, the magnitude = -0.50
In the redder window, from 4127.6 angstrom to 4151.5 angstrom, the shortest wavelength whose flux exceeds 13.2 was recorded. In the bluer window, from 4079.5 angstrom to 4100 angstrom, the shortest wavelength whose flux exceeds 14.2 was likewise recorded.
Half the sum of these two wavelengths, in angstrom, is 4104.5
